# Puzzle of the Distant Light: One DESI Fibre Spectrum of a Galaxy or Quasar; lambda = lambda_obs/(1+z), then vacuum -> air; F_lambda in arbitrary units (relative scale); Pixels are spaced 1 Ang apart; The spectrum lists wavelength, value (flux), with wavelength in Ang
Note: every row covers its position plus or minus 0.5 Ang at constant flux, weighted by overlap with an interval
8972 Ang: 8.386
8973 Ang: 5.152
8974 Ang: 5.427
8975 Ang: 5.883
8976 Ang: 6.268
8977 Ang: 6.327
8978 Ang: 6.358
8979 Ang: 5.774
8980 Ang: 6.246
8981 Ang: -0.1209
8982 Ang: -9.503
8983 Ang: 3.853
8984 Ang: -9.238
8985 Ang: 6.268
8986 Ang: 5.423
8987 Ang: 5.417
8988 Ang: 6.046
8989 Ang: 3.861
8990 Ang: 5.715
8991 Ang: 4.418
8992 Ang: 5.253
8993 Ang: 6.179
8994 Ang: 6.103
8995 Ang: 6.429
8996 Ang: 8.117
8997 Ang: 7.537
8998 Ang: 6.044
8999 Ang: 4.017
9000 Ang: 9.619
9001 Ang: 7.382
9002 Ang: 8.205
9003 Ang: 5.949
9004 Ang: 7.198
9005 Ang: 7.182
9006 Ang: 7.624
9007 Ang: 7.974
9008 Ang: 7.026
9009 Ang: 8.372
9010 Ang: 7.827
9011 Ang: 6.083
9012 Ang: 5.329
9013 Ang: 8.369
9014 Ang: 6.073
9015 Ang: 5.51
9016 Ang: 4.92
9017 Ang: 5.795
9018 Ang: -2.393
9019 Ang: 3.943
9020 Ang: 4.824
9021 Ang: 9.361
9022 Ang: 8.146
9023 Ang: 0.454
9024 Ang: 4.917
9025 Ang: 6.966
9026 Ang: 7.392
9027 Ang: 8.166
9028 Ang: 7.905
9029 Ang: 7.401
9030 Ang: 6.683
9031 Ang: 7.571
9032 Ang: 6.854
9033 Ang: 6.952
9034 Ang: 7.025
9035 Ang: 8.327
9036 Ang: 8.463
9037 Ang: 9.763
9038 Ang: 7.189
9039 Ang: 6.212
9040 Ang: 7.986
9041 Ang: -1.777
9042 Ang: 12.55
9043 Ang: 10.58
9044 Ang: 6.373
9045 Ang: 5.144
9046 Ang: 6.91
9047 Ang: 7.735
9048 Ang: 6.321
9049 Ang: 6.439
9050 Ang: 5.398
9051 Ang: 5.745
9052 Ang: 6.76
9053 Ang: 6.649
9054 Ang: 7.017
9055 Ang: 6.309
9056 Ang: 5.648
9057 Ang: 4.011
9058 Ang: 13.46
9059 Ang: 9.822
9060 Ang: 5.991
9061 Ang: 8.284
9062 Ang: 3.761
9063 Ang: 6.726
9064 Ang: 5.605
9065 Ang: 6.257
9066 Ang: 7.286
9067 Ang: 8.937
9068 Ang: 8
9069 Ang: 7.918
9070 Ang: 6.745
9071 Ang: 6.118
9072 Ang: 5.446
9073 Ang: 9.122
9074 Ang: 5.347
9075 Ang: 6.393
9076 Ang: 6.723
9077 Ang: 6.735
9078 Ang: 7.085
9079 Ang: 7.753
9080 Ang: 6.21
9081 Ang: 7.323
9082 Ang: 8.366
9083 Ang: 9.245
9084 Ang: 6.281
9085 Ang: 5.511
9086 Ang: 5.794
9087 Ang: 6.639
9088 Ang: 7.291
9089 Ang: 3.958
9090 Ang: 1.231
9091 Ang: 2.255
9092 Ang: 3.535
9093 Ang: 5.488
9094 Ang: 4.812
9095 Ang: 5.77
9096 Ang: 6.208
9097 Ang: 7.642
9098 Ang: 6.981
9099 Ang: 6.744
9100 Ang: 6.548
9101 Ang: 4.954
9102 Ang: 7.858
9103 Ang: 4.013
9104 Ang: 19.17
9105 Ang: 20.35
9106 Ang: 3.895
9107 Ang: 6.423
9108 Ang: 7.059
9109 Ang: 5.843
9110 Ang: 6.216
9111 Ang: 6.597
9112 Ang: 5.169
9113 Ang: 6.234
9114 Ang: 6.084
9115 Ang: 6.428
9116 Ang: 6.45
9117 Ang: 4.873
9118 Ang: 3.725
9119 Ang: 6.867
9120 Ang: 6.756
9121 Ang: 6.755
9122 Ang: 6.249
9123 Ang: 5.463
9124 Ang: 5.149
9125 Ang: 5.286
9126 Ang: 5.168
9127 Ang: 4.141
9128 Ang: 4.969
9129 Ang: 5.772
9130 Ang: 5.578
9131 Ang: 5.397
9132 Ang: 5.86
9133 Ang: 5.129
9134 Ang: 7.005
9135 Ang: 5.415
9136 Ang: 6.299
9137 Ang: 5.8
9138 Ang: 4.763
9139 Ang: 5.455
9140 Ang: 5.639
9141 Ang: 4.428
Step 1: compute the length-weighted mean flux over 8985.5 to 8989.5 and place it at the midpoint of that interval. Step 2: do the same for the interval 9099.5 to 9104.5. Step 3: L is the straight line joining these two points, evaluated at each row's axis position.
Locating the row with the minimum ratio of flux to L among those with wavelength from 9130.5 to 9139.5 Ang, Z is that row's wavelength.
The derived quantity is 9138 Ang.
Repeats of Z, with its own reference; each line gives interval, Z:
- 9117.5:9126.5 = 9118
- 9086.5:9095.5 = 9090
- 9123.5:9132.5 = 9127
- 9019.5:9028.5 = 9023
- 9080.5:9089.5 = 9089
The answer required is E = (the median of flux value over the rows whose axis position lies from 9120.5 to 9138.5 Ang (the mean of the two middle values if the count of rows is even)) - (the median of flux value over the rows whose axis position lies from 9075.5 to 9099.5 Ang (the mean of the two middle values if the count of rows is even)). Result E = -1.0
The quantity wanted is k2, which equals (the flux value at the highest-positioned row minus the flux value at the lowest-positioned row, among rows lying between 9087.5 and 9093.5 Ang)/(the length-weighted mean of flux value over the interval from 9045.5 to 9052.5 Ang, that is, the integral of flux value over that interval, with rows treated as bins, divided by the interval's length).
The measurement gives -0.28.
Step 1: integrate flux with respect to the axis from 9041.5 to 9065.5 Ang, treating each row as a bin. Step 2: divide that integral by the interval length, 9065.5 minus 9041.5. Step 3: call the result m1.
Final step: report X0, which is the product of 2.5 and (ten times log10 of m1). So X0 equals 21.2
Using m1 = 7.1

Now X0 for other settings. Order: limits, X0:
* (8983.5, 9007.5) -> 19.0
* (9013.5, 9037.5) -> 20.0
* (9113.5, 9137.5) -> 18.9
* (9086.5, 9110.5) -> 20.7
